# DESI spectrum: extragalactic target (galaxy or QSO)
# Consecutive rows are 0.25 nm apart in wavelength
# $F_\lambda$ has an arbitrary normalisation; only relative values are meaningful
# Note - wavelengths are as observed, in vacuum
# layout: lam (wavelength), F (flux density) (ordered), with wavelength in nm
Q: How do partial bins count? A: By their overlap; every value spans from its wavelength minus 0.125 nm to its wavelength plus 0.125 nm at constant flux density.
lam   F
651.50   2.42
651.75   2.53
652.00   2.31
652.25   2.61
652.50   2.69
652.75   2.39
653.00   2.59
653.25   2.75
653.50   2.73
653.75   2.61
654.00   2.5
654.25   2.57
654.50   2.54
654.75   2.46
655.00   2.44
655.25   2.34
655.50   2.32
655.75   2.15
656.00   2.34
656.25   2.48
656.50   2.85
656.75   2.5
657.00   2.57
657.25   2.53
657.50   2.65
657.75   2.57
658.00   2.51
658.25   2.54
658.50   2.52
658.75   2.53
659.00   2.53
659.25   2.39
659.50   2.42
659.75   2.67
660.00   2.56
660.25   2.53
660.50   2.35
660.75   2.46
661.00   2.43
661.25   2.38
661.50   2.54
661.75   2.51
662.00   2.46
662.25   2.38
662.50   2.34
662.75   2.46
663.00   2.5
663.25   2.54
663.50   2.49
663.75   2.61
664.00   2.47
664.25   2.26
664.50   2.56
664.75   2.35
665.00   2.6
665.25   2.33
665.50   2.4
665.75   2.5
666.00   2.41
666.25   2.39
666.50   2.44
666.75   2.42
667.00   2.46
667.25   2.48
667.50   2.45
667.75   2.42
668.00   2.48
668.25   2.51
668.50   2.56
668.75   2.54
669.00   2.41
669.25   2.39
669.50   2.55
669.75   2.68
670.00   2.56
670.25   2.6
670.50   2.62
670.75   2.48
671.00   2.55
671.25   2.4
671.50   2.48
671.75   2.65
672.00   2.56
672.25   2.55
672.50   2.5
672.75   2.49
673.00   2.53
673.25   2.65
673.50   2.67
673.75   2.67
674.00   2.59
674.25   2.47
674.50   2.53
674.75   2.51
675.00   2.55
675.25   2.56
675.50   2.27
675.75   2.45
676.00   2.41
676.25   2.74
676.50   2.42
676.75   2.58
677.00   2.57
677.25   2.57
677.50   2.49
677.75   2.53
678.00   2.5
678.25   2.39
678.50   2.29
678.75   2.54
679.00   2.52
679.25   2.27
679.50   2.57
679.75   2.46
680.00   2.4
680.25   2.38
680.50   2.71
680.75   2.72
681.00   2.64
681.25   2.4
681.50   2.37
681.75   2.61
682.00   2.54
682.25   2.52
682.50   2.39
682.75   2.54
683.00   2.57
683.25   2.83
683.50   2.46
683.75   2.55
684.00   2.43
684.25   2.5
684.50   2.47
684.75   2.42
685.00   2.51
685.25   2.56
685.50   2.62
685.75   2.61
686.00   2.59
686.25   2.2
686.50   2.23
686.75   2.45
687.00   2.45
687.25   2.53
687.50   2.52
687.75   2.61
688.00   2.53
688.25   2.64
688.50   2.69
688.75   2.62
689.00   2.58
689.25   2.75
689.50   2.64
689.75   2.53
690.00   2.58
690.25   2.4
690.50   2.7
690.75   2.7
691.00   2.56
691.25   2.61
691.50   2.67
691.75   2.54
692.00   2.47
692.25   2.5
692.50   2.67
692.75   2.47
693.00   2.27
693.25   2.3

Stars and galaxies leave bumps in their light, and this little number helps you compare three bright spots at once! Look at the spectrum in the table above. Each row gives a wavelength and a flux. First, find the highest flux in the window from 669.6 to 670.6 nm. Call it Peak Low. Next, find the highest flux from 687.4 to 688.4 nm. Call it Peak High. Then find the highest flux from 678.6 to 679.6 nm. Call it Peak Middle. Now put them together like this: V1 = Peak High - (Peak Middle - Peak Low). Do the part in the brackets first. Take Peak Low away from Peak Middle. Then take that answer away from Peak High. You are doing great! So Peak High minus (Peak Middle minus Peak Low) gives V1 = 2.75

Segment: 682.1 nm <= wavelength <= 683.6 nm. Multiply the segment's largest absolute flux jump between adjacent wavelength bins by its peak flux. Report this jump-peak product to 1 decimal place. 1.0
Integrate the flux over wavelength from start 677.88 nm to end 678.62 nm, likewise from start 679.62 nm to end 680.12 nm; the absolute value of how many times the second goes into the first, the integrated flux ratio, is 1.5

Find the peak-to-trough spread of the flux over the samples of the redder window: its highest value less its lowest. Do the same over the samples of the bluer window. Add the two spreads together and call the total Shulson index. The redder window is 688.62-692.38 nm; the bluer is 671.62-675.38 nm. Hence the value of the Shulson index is 0.55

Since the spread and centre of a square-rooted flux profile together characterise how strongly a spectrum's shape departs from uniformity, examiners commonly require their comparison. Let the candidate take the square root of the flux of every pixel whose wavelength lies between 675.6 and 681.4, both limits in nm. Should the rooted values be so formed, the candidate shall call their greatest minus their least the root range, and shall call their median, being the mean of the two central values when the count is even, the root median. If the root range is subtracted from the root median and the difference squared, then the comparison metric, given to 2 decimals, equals 2.05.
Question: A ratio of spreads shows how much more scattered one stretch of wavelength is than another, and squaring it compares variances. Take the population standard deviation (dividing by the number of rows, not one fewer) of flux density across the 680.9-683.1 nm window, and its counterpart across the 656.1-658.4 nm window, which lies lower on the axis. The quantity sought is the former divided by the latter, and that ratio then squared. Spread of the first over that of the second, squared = 0.76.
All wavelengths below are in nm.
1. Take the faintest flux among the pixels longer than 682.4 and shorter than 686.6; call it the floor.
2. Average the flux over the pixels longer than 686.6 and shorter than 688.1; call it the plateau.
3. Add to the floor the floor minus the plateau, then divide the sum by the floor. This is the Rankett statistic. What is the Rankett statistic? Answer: 0.86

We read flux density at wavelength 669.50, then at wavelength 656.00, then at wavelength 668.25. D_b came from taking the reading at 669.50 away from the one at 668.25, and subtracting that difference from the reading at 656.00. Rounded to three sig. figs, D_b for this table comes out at 2.38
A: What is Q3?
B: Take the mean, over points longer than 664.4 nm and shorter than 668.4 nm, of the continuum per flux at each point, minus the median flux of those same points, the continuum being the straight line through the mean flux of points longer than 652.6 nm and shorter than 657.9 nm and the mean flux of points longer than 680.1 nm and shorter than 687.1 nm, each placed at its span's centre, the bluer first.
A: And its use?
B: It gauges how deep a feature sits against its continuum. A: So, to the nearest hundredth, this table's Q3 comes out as -1.42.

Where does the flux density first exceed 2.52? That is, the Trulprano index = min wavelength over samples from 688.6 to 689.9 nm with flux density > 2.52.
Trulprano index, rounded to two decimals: 688.75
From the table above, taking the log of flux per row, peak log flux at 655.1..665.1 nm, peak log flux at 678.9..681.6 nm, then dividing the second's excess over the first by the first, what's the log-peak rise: -0.04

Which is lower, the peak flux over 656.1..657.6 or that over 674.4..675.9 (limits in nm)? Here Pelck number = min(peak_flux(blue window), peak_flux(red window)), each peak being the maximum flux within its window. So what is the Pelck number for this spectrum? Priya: 2.56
